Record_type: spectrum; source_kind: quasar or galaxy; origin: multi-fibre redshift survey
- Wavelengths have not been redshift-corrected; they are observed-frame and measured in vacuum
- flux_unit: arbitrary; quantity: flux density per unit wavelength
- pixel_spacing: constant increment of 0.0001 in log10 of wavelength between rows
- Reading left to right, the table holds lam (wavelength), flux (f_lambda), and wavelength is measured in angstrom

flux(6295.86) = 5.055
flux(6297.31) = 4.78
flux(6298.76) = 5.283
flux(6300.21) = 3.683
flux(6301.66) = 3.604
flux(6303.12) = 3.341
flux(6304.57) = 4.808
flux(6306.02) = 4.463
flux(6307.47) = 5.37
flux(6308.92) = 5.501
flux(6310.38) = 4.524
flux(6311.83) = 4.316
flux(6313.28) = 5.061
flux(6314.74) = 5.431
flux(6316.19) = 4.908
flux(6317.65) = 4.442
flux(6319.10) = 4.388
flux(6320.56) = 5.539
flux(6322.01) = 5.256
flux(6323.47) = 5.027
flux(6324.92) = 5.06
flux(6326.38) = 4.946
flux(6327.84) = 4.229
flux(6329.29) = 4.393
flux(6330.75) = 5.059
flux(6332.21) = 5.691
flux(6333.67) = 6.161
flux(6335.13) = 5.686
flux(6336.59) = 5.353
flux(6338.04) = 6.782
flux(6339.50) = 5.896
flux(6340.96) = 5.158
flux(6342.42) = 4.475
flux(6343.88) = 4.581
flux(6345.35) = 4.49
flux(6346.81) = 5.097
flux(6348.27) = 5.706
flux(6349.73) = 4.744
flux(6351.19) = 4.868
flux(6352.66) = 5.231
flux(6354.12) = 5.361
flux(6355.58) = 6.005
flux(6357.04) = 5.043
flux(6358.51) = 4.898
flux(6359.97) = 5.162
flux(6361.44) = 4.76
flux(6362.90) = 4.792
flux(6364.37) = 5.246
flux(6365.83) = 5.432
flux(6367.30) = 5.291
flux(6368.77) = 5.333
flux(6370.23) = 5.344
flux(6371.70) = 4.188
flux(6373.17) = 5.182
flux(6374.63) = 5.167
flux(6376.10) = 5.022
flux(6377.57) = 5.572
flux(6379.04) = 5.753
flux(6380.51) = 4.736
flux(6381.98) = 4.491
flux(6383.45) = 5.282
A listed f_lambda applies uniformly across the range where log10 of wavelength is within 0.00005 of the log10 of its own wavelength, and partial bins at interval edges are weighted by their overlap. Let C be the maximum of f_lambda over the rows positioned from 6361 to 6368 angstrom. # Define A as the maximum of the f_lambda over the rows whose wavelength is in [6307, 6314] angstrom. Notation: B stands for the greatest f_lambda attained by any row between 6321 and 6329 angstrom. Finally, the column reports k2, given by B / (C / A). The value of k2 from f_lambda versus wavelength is 5.32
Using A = 5.501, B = 5.256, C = 5.432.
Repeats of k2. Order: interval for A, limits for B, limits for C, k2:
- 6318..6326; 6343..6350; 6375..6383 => 5.49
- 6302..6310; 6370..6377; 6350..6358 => 4.90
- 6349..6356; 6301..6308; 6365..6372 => 5.94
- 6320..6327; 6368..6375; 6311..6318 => 5.45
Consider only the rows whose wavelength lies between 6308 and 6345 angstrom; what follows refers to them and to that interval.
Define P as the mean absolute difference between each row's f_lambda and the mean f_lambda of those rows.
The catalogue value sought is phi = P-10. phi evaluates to -9.50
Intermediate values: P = 0.50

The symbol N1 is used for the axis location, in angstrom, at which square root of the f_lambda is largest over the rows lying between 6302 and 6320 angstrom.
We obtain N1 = 6308.92 angstrom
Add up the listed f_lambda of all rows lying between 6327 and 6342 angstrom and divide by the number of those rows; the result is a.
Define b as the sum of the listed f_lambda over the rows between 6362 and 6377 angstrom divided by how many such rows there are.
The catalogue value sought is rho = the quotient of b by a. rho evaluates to 0.94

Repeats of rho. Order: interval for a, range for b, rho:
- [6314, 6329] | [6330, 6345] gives 1.11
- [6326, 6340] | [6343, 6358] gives 0.94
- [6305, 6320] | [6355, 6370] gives 1.07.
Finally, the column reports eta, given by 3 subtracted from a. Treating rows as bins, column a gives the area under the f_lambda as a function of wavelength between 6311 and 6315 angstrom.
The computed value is 16.5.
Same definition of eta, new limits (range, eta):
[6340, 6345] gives 20.8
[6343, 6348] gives 21.0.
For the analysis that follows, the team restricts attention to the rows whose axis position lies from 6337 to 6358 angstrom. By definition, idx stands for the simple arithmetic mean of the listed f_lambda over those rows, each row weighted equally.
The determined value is 5.25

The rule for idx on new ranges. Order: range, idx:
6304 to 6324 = 4.93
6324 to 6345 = 5.25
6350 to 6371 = 5.20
